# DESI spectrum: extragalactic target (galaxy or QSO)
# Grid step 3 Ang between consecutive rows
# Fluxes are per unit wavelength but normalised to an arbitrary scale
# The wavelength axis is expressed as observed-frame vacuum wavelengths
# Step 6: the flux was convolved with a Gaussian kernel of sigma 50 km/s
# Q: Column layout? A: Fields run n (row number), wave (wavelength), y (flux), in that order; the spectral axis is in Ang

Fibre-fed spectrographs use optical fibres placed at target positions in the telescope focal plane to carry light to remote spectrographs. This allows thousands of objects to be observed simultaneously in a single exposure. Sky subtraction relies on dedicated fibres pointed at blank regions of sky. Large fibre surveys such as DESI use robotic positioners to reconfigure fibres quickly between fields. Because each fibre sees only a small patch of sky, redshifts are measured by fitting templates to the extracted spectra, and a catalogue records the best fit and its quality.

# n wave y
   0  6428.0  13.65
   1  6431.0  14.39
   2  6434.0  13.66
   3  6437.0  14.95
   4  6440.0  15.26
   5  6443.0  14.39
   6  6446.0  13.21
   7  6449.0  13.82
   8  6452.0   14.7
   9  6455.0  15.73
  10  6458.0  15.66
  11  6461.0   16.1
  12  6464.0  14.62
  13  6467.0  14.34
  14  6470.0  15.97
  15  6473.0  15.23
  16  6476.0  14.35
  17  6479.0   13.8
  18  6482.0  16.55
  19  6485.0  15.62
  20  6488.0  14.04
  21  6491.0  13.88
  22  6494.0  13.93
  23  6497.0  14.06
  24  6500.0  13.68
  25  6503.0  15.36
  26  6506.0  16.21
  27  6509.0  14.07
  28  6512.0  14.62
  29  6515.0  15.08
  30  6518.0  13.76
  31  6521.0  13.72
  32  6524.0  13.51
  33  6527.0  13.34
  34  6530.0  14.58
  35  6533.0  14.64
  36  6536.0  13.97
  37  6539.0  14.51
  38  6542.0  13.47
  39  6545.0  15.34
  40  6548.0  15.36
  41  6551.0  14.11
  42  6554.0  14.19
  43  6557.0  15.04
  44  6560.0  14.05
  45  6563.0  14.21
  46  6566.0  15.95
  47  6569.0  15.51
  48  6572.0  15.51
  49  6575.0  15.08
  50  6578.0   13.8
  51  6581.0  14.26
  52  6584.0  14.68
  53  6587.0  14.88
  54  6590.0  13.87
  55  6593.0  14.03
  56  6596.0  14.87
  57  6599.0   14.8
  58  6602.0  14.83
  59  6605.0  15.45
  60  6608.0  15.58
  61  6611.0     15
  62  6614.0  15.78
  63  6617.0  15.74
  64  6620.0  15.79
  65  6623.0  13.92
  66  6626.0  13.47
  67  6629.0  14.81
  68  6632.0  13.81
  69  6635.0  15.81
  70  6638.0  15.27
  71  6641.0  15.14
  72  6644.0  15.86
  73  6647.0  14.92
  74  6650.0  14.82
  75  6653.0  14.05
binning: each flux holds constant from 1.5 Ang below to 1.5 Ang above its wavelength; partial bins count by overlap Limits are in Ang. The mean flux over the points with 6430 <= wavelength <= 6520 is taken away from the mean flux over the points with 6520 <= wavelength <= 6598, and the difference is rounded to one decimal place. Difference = -0.2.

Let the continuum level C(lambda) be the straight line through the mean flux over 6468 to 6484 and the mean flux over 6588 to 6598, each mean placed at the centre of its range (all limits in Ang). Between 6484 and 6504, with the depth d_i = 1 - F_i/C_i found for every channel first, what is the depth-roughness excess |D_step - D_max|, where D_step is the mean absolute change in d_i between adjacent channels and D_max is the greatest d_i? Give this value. 0.04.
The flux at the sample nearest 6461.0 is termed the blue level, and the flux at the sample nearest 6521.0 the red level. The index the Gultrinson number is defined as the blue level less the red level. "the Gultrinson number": 2.4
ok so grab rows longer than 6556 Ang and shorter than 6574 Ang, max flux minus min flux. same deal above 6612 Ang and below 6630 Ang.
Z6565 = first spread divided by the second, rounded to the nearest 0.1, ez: 0.8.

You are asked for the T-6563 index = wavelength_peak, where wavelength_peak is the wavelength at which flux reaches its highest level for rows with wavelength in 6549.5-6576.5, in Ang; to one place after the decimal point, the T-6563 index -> 6566.0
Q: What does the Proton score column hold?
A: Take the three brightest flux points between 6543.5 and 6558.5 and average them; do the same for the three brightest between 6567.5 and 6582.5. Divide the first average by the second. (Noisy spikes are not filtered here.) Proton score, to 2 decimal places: 0.99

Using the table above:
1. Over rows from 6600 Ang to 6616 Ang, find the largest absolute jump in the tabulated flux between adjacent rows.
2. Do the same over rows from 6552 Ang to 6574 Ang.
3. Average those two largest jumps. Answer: 1.26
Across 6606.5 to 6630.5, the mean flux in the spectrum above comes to 15.01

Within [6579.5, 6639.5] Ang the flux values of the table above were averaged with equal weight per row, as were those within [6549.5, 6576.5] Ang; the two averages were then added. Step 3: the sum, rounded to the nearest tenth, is 29.7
